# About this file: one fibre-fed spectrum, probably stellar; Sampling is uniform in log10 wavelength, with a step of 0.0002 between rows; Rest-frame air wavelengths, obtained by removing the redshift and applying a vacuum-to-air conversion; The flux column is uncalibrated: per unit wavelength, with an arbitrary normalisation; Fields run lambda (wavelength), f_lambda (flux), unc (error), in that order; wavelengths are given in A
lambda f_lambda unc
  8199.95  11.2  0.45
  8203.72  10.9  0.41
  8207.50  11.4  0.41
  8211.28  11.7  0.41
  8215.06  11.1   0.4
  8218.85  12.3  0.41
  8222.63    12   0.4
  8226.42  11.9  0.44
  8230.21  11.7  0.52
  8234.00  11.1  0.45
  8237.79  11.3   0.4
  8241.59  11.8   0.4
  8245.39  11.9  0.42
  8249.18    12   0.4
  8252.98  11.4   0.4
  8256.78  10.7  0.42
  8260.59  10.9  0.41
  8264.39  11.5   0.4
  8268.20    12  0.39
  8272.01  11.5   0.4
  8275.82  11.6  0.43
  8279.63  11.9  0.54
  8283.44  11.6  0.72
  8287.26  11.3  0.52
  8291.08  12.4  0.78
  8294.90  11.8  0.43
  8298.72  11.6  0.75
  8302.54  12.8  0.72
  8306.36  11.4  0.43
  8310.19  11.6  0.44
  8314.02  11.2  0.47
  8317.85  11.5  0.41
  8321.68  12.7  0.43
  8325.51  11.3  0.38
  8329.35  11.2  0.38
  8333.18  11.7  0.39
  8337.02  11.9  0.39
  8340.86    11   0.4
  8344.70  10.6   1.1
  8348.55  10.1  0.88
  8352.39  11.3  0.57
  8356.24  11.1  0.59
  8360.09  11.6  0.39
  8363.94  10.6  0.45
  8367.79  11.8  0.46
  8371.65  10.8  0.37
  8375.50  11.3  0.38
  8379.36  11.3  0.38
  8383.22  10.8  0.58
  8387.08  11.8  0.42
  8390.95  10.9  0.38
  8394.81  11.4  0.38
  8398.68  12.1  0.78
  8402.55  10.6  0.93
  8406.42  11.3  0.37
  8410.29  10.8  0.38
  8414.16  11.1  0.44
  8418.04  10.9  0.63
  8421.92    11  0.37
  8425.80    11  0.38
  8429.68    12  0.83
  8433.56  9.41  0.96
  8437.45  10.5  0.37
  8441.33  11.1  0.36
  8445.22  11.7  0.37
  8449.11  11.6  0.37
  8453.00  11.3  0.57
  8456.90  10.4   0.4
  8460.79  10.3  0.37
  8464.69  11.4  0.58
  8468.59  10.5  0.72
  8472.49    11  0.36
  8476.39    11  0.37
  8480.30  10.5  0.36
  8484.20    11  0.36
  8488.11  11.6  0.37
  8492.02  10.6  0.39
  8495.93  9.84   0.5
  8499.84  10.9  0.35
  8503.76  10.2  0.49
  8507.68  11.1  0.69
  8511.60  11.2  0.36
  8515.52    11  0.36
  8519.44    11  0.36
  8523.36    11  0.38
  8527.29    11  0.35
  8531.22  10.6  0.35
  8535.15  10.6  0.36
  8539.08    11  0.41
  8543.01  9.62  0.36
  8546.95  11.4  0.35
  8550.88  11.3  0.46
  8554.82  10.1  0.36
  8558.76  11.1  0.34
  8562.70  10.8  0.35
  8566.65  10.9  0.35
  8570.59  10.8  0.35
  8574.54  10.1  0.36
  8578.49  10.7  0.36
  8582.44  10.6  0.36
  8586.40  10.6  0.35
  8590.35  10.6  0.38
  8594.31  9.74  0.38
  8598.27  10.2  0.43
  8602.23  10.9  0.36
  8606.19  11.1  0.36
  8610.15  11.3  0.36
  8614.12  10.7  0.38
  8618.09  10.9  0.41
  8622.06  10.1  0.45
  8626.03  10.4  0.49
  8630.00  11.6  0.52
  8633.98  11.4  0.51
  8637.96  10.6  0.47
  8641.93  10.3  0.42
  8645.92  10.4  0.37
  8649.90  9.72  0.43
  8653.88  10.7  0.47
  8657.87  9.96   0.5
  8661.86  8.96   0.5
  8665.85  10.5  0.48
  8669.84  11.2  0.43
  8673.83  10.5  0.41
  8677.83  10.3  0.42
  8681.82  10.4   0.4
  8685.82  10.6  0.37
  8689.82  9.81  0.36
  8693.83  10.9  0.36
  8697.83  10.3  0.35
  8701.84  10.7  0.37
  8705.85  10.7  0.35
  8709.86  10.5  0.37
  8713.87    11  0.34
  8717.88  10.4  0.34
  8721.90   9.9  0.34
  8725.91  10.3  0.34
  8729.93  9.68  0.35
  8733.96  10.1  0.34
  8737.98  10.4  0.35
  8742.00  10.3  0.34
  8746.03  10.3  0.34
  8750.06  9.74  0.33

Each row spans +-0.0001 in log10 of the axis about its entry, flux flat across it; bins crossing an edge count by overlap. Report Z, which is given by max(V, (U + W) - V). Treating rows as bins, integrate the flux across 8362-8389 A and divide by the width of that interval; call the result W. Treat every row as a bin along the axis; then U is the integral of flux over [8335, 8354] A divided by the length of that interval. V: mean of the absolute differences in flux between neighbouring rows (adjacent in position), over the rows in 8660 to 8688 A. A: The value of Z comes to 21.6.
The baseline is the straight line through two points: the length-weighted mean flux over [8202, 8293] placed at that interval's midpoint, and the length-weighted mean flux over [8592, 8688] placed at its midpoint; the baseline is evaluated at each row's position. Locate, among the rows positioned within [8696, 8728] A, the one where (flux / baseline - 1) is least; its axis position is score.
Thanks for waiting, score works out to 8721.90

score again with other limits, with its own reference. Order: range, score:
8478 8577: 8543.01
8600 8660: 8649.90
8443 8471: 8460.79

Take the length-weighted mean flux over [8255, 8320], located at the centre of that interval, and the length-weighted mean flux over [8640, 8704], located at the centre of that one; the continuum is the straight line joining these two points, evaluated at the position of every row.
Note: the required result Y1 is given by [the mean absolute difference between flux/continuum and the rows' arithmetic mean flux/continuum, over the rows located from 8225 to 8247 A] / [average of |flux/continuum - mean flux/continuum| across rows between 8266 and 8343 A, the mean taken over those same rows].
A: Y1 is 0.76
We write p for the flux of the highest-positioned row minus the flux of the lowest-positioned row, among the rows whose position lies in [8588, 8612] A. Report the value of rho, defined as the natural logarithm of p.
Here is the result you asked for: -0.4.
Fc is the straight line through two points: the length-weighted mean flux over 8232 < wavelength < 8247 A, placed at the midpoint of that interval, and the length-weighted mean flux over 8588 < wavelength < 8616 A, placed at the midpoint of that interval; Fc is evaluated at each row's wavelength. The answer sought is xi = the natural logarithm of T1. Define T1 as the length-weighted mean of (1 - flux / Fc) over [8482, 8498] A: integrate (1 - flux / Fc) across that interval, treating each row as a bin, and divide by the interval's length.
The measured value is -4.2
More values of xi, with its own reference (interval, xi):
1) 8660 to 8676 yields -4.0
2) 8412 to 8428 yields -5.1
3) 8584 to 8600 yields -3.3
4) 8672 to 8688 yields -6.2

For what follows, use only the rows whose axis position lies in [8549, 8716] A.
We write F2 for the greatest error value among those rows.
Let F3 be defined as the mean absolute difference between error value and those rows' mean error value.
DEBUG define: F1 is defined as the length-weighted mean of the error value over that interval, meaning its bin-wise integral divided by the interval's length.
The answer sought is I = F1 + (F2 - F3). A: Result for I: 0.87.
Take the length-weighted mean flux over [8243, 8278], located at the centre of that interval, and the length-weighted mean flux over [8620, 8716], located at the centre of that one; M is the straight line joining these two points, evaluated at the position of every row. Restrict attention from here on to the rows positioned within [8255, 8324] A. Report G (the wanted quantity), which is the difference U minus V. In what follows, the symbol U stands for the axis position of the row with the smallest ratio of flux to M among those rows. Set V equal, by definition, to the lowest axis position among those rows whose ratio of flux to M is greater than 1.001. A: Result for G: -11.4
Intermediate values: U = 8256.78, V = 8268.20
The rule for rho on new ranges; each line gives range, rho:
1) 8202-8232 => -0.2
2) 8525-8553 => -1.2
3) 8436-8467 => -0.1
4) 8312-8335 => -0.7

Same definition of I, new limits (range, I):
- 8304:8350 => 1.45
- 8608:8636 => 0.91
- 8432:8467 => 1.29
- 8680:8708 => 0.75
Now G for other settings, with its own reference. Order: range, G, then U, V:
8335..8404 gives 11.5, 8348.55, 8337.02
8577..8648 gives -7.9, 8594.31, 8602.23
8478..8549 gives 58.8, 8543.01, 8484.20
